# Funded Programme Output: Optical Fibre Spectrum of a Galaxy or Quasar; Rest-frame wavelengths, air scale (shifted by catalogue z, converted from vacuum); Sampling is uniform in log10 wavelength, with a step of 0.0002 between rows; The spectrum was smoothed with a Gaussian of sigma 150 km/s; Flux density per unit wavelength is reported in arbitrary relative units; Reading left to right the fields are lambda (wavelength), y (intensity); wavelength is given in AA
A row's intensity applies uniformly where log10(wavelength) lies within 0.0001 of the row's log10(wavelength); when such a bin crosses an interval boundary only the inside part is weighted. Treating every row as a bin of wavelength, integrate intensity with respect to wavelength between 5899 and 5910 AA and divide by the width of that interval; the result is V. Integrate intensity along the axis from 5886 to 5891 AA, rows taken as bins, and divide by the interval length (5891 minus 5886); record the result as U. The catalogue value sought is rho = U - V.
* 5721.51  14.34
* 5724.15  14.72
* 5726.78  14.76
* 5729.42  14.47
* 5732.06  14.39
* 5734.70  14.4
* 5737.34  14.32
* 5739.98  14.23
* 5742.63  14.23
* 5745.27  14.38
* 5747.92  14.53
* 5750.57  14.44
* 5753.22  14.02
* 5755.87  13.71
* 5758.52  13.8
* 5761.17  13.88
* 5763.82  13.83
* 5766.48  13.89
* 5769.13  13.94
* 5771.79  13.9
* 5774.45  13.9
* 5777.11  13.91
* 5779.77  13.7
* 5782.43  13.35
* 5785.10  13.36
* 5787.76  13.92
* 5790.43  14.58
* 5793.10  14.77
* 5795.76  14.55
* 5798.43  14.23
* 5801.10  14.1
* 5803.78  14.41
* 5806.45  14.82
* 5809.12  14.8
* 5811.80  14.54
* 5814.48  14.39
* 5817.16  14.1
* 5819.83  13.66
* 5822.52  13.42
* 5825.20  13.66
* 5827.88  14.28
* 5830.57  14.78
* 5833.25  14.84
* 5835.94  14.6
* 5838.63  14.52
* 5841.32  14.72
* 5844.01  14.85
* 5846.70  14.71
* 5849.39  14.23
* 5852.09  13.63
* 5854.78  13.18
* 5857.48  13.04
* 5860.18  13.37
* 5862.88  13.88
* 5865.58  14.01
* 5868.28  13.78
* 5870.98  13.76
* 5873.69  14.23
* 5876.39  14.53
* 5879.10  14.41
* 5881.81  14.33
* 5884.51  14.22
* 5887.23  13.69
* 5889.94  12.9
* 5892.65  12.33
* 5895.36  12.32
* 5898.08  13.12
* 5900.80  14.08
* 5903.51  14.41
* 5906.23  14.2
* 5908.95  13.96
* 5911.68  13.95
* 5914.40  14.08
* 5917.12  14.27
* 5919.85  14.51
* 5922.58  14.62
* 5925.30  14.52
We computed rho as -0.8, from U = 13.3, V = 14.1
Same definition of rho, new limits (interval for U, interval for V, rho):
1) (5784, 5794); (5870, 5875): 0.2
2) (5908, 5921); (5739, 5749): -0.2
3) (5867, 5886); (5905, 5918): 0.1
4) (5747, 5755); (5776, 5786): 0.7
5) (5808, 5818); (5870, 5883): 0.2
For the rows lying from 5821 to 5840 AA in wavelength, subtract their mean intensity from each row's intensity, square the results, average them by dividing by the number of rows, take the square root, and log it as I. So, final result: 0.5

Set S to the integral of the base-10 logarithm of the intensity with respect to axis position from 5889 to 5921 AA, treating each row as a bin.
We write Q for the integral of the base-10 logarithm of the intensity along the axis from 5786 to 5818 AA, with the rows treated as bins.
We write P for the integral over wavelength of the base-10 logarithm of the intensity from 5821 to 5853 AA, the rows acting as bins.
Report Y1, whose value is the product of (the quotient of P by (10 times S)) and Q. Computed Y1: 3.78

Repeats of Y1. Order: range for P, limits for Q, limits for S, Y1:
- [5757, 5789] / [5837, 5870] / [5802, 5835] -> 3.62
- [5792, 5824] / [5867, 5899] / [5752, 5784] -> 3.68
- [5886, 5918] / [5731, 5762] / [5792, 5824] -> 3.50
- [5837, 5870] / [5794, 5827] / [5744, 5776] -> 3.92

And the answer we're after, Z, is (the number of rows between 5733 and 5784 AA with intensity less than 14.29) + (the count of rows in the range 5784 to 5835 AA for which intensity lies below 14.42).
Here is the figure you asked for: 25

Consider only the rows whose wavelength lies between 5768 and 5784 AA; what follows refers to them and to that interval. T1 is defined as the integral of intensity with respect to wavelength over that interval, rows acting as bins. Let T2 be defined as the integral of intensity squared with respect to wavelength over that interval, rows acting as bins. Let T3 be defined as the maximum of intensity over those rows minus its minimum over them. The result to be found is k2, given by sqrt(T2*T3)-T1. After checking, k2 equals -178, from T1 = 220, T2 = 3035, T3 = 0.59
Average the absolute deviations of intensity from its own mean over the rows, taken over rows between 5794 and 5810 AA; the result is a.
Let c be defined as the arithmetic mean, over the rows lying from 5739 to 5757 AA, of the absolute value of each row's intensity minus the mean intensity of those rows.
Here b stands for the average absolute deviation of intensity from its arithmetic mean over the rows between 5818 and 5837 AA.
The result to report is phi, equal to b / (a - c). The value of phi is 14.4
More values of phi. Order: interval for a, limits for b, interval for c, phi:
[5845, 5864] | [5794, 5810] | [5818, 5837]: -6.3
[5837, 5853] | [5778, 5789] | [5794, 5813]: 1.7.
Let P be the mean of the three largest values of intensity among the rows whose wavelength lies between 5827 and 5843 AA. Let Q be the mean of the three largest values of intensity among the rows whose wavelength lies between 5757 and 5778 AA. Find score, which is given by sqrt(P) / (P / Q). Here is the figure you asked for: 3.62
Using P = 14.8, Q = 13.92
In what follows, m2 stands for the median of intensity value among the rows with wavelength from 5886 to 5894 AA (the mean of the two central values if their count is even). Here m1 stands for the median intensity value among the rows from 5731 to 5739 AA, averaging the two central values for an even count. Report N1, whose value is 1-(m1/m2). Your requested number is -0.12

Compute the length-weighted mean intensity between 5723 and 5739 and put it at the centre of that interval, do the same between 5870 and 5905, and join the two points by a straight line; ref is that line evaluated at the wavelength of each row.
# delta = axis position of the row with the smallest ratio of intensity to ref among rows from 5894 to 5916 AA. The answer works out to 5895.36 AA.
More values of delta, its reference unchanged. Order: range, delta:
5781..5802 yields 5782.43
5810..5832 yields 5822.52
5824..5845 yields 5825.20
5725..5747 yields 5739.98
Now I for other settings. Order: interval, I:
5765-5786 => 0.2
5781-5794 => 0.6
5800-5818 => 0.3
